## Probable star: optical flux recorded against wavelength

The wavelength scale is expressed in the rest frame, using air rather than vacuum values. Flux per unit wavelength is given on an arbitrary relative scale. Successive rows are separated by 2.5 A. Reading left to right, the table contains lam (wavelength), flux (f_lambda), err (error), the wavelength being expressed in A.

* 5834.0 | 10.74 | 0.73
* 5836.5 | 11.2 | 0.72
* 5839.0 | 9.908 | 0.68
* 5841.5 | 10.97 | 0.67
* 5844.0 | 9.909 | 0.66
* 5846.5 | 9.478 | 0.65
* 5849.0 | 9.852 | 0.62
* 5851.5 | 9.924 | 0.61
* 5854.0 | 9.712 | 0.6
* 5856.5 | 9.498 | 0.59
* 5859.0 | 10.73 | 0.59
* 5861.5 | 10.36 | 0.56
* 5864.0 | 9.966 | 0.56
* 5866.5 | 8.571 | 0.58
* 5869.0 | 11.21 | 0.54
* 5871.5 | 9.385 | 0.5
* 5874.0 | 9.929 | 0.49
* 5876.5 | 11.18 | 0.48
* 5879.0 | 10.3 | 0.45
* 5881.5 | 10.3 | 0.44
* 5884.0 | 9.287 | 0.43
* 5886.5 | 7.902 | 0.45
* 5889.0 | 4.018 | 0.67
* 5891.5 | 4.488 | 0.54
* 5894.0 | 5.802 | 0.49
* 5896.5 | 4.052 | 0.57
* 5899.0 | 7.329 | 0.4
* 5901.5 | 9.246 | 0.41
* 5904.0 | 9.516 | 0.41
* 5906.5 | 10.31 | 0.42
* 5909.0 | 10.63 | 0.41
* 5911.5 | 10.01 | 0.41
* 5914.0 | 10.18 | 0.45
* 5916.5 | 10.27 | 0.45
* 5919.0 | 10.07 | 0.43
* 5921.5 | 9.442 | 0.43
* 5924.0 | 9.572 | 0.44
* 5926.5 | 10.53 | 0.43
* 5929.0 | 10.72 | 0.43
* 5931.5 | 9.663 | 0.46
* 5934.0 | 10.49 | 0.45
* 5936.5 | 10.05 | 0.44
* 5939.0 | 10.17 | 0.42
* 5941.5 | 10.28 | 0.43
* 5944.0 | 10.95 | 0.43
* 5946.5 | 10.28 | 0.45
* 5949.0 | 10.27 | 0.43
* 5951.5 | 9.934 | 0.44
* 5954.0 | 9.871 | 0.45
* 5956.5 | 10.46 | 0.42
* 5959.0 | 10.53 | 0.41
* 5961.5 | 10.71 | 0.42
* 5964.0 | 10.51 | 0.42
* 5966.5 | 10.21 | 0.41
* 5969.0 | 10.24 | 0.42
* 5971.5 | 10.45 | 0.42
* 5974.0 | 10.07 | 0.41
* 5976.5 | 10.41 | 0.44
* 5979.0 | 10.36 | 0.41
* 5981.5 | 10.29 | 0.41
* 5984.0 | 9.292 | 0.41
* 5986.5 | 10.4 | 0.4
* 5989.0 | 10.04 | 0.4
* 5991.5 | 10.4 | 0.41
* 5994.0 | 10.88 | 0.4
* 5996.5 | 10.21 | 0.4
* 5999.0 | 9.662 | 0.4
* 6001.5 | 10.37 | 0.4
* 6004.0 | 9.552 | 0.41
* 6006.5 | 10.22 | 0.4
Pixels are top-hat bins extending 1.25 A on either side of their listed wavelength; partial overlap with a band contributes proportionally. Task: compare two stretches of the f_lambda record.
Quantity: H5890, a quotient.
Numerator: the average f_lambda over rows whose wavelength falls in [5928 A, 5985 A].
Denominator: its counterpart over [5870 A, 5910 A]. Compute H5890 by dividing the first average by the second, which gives 1.23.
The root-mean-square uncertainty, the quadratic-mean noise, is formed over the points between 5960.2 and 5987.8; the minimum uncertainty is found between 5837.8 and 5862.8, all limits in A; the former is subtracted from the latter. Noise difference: 0.14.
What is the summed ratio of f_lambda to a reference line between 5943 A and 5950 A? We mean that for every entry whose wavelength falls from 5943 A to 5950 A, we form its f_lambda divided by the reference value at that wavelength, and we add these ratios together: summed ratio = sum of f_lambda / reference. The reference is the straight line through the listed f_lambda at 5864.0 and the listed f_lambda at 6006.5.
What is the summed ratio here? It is 3.11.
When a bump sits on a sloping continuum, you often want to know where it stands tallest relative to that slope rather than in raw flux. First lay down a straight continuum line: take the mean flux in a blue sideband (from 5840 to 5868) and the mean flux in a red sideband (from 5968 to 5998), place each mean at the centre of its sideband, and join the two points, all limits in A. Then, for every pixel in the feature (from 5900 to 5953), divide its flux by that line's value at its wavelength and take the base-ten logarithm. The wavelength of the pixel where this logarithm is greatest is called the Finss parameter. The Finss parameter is 5944.0 A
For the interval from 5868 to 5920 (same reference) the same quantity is 5869.0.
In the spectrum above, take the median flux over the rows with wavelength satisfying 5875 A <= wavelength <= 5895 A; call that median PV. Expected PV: 8.6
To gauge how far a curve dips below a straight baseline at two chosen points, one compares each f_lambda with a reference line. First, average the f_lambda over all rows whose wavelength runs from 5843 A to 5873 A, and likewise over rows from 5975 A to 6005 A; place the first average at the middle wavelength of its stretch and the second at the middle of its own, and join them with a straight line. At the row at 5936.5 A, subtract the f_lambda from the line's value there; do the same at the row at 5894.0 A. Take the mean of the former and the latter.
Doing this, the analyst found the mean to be 2.1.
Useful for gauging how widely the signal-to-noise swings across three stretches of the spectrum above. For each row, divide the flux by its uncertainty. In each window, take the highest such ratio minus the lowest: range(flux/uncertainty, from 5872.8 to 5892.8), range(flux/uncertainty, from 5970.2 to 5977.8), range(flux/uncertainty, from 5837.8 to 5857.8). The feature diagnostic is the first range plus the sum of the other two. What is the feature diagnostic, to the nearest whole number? 20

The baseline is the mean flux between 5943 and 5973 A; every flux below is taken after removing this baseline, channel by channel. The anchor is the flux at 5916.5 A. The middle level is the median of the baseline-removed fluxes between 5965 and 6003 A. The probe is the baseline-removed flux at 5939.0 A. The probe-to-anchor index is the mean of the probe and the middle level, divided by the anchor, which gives 1.4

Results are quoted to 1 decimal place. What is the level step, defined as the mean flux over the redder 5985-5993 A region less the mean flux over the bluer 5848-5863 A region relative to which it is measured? 0.3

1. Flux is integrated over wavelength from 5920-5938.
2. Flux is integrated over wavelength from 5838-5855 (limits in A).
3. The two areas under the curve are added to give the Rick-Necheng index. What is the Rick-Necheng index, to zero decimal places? 351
